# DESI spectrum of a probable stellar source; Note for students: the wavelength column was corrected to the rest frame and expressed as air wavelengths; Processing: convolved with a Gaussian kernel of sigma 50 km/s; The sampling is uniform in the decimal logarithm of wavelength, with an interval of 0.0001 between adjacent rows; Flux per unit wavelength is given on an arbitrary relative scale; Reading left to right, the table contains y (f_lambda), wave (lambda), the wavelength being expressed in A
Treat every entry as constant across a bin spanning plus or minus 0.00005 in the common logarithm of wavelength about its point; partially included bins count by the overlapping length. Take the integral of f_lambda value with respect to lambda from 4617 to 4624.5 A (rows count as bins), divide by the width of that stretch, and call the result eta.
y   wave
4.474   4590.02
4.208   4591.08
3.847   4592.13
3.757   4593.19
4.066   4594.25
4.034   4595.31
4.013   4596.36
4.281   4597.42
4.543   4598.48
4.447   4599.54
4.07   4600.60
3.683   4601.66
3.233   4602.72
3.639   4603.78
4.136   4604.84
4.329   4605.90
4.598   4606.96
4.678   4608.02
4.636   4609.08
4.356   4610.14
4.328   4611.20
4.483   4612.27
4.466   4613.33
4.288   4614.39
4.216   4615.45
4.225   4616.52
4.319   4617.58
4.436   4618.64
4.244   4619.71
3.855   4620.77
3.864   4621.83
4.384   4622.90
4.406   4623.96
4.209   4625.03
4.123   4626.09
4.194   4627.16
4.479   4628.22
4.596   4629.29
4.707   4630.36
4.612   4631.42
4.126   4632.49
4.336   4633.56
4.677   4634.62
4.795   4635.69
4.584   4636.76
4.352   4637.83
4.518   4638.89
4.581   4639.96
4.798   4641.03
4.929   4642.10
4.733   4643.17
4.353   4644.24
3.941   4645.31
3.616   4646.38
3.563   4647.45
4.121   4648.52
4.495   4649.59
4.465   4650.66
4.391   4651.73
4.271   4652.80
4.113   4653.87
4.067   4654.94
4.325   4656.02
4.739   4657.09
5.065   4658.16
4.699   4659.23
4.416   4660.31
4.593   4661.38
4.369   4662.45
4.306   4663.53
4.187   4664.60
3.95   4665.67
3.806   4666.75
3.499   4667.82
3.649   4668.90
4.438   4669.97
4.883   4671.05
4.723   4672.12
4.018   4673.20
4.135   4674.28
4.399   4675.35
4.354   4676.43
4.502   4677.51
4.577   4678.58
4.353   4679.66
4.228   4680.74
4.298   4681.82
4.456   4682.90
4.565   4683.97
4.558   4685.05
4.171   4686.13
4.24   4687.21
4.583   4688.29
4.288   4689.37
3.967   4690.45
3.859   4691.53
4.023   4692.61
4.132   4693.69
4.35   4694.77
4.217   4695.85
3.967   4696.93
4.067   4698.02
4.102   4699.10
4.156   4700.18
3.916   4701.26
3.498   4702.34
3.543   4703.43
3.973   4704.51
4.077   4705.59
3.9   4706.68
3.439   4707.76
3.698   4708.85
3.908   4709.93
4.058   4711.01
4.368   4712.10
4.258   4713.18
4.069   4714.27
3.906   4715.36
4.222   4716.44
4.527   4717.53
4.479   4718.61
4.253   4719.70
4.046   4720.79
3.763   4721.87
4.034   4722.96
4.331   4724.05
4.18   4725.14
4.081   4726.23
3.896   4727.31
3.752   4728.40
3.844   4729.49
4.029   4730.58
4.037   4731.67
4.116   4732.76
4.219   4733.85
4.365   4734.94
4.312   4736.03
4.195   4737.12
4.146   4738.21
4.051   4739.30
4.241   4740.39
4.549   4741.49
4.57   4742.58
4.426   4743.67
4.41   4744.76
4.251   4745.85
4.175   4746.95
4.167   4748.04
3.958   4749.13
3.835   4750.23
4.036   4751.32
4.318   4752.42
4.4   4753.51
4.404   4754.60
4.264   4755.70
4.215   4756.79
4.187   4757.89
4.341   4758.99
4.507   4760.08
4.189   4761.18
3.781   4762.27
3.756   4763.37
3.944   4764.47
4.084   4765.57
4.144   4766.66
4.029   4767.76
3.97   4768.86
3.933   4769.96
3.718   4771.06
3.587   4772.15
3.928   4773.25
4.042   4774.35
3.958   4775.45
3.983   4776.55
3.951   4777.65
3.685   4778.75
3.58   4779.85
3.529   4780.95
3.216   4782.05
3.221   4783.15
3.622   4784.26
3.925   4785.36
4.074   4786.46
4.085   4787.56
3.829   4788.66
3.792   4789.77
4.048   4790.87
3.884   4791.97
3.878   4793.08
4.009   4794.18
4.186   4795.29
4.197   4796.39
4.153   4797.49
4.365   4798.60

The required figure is 4.22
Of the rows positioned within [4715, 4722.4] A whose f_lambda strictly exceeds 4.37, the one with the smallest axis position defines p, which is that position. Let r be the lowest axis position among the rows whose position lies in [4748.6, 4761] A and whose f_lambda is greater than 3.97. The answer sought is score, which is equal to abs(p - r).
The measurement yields 33.8 A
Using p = 4717.53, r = 4751.32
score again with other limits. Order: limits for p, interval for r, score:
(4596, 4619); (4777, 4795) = 188.0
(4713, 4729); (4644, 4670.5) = 73.3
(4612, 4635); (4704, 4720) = 92.2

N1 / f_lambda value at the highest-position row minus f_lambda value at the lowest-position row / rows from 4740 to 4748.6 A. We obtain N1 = -0.07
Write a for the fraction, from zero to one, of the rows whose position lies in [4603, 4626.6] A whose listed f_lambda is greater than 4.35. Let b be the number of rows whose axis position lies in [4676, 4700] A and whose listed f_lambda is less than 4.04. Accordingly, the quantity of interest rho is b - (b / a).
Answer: -6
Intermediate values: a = 0.409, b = 4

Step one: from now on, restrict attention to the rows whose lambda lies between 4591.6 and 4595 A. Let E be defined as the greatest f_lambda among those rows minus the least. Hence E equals 0.3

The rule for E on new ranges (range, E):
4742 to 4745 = 0.2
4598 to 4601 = 0.5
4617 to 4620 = 0.2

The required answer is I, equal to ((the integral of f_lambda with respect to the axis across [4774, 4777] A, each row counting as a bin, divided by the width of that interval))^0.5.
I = 2.00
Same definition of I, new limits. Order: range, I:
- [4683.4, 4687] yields 2.10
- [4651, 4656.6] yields 2.06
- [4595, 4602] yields 2.04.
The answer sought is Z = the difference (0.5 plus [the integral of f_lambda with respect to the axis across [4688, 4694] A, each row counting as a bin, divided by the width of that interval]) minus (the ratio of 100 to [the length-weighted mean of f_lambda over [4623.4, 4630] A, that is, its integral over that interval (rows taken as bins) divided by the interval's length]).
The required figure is -18.4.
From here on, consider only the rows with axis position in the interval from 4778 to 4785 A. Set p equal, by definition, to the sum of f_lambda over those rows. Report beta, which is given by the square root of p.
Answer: 4.567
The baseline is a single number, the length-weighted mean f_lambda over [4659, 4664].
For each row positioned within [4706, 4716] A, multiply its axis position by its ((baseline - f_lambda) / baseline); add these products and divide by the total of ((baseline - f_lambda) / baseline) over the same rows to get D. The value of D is 4710.2 A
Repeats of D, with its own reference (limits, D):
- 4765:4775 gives 4770.4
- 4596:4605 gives 4601.8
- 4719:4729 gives 4724.5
